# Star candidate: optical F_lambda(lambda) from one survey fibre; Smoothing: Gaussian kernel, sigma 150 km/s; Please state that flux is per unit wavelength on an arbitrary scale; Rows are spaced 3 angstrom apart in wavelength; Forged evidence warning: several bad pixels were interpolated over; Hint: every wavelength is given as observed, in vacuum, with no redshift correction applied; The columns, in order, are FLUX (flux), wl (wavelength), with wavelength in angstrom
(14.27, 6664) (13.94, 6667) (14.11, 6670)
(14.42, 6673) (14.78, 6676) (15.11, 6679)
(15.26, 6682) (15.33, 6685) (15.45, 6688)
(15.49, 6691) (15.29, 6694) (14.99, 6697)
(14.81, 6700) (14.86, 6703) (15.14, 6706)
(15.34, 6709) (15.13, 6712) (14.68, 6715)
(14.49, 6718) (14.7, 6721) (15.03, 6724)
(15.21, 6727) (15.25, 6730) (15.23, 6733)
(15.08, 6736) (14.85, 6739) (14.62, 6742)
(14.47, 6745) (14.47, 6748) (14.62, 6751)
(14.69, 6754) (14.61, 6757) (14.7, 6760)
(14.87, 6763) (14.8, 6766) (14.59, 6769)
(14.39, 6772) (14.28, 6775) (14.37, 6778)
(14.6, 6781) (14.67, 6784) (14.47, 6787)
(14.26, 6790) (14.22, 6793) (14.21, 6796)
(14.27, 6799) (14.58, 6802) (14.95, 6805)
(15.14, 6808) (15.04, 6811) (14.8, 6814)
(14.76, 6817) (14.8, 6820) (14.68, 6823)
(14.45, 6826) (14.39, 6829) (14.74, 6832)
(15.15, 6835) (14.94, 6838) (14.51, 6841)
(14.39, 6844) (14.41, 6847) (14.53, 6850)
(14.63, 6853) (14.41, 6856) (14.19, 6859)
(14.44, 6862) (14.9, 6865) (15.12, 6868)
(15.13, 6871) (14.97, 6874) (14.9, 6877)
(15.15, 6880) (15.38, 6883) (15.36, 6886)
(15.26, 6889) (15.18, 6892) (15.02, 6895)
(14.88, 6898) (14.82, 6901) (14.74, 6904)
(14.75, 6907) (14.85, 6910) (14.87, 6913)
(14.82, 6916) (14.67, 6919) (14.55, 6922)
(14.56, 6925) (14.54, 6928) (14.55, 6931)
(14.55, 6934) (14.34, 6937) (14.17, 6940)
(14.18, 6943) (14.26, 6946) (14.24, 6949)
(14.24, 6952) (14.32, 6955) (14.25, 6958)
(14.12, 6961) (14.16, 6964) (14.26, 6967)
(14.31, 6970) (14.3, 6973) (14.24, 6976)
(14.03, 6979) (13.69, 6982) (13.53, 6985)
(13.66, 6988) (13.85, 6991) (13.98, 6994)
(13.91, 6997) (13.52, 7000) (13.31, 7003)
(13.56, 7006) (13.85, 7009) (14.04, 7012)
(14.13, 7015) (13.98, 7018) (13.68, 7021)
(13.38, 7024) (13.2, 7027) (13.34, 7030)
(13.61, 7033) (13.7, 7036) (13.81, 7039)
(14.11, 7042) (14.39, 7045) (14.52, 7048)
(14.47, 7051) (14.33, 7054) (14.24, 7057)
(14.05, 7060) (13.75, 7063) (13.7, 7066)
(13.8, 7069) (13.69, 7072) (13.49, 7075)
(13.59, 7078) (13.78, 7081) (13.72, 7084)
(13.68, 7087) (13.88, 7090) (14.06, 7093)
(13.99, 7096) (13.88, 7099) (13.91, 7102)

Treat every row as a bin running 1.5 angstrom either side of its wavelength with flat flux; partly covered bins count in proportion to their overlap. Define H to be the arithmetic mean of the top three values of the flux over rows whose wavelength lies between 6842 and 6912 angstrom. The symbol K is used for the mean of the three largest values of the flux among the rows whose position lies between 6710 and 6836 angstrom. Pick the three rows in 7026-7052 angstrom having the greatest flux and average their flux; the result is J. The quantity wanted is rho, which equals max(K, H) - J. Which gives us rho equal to 0.9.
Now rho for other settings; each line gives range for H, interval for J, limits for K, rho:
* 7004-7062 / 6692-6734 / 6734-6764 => -0.4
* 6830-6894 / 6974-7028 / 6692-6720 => 1.2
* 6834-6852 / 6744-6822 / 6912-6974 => -0.2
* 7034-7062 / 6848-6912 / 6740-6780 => -0.5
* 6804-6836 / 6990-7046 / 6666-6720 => 1.2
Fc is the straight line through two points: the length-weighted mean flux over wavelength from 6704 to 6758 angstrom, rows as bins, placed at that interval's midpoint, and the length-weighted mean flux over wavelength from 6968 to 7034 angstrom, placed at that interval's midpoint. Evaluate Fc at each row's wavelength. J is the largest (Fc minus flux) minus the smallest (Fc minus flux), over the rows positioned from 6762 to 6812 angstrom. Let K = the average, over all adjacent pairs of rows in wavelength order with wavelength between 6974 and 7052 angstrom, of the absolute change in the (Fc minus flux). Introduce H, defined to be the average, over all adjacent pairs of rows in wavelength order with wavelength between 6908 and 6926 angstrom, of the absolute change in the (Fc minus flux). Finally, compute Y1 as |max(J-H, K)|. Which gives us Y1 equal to 0.93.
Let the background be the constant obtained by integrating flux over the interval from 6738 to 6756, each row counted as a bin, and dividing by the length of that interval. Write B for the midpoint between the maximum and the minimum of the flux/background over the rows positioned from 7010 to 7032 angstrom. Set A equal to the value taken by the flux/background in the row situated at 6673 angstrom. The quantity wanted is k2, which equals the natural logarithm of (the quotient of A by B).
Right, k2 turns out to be 0.05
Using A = 0.99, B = 0.94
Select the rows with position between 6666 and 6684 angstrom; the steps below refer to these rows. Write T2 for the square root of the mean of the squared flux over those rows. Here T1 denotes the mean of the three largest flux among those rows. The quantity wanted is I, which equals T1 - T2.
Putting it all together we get 0.438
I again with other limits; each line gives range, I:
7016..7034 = 0.223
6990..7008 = 0.223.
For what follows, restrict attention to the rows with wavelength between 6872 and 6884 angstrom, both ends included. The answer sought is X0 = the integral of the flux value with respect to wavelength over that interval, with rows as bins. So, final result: 181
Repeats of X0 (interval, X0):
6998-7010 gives 163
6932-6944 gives 172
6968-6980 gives 171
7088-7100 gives 167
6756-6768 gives 177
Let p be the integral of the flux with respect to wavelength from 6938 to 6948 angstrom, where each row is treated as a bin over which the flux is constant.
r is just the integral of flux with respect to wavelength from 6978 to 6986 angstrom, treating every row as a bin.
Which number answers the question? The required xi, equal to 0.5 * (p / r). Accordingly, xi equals 0.65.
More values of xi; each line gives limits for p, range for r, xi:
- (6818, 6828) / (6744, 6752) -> 0.63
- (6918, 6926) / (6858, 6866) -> 0.50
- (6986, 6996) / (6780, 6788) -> 0.59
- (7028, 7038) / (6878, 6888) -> 0.44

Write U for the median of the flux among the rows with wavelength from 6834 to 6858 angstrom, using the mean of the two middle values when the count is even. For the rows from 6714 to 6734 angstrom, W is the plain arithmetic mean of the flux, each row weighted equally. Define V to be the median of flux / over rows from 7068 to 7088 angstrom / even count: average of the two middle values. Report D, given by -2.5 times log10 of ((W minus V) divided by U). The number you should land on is 2.66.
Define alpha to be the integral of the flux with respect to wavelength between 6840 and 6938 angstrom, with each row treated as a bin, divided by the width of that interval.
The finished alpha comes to 14.8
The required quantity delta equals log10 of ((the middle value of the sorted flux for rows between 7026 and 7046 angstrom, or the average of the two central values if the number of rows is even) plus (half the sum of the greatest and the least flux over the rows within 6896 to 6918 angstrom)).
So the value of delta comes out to 1.45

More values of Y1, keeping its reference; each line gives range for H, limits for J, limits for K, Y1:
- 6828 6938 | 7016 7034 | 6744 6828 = 0.60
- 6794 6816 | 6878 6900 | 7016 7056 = 0.22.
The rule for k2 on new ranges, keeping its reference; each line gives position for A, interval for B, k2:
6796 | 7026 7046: 0.03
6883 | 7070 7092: 0.12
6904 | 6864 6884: -0.03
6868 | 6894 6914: 0.02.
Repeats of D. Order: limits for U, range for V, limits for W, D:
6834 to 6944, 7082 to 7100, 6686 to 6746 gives 2.79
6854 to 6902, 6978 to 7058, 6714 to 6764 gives 3.00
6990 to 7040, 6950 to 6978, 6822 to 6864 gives 4.11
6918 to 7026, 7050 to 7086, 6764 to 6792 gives 3.22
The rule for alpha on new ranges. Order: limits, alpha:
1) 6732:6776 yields 14.7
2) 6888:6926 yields 14.8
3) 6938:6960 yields 14.2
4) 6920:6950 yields 14.4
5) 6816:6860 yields 14.6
